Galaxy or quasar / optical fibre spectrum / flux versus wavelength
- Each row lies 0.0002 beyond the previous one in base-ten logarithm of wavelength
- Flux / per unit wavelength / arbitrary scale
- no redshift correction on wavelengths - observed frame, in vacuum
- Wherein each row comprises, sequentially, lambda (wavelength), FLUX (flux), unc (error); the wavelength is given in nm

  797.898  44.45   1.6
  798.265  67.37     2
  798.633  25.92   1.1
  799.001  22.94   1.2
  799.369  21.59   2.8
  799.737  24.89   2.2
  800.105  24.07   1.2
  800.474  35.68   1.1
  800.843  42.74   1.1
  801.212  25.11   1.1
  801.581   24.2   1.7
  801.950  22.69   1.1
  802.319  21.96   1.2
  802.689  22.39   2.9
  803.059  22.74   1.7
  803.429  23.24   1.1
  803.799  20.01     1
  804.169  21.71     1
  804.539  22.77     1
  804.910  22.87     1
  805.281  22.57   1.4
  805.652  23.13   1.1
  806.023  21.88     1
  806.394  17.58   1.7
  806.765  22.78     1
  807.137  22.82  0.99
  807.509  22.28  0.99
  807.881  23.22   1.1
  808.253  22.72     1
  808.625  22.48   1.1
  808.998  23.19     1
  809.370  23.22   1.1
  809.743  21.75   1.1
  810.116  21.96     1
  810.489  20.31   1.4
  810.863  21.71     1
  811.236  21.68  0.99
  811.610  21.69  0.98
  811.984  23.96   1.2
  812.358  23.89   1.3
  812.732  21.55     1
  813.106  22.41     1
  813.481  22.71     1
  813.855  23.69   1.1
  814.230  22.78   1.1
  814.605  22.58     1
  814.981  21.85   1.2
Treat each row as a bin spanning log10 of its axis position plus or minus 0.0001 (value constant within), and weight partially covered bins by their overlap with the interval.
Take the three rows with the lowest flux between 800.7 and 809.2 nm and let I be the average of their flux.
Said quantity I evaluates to 19.8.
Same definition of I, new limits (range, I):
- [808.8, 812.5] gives 21.2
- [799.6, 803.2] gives 22.3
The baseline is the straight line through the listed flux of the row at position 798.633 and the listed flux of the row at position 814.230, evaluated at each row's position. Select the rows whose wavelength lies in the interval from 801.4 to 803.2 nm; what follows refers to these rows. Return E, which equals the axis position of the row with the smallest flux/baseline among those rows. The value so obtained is 802.319 nm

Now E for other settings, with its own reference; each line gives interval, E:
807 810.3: 809.743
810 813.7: 810.489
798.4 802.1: 799.369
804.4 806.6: 806.394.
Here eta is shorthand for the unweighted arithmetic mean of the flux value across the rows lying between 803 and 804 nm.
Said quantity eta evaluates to 22.0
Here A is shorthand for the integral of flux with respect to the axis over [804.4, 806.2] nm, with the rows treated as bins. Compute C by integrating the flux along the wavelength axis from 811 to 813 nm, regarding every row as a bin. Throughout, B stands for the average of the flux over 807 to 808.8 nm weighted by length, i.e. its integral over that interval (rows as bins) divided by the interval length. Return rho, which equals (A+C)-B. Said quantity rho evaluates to 63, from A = 41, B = 22.7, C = 45.1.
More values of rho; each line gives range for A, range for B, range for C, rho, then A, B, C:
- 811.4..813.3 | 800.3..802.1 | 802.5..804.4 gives 55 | 43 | 30.2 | 41.9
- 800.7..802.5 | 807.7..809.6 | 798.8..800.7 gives 75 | 49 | 22.9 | 49.8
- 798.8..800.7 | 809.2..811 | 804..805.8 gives 69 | 50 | 21.8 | 40.7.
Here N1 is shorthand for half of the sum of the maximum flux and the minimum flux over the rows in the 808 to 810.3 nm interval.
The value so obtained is 22.5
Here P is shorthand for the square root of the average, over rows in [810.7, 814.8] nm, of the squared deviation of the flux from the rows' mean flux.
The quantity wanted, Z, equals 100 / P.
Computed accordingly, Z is 115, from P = 0.9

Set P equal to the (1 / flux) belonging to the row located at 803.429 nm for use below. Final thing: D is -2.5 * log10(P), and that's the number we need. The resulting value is 3.42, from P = 0.0430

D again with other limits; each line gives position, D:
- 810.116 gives 3.35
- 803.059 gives 3.39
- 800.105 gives 3.45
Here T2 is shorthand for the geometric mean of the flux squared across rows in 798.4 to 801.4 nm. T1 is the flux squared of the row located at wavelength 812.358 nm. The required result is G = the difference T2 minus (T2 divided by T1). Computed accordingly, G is 735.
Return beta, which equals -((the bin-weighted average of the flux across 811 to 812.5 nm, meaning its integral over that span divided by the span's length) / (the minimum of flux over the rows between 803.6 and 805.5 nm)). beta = -1.14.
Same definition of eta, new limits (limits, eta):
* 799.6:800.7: 28.2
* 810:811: 21.3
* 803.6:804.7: 21.5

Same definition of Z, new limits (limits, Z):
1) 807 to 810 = 204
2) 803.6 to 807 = 58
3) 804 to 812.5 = 78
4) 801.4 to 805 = 96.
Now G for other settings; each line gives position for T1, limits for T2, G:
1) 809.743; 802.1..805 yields 491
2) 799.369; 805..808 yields 481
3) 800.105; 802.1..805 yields 492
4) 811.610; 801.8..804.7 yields 490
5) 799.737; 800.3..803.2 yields 695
